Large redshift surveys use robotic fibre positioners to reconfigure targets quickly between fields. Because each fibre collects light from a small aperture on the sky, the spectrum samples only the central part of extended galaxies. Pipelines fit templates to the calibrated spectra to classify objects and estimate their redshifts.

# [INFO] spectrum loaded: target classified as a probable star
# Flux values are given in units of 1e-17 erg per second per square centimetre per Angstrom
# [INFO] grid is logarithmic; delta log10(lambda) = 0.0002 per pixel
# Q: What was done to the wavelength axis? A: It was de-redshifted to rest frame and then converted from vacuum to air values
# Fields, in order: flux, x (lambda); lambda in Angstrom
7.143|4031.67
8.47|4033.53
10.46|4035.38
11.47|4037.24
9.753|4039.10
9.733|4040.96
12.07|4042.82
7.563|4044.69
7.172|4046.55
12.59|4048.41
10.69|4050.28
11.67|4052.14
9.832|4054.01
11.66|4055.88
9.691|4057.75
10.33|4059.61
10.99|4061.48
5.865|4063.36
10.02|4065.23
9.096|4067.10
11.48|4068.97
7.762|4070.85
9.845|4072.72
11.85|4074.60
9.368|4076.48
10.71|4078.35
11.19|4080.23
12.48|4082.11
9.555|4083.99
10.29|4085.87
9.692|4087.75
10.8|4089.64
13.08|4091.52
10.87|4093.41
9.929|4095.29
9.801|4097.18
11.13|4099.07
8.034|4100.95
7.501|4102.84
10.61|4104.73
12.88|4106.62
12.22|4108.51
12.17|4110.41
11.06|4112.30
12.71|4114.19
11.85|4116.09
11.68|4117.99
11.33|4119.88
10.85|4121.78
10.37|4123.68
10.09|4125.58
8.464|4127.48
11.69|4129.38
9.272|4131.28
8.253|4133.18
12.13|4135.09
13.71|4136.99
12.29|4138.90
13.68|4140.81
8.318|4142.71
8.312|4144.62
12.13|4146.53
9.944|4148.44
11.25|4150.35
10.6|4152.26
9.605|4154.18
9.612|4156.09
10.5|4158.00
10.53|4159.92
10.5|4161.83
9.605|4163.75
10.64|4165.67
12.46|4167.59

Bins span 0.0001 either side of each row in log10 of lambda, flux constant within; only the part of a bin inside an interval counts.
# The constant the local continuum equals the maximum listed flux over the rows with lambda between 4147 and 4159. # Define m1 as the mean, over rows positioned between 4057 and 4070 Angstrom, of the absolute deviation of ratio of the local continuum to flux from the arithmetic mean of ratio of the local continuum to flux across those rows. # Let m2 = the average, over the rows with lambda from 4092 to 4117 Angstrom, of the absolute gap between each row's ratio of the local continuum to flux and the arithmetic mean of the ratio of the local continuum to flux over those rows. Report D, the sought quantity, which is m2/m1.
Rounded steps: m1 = 0.20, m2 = 0.141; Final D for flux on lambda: 0.7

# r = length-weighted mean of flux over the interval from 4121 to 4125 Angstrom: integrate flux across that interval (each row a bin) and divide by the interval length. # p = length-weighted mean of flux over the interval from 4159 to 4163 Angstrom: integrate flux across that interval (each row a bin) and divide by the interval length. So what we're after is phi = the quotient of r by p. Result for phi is 1.01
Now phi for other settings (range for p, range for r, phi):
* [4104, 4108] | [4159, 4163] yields 0.88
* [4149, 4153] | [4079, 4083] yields 1.08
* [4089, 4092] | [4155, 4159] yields 0.85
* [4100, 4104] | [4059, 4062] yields 1.34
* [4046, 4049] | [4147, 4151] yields 1.08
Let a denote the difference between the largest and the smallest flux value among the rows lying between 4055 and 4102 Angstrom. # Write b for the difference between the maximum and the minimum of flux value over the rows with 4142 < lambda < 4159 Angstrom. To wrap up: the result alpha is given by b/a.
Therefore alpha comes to 0.53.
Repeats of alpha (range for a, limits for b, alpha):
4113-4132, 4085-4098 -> 0.80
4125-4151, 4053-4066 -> 1.06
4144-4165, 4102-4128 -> 1.41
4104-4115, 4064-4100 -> 2.34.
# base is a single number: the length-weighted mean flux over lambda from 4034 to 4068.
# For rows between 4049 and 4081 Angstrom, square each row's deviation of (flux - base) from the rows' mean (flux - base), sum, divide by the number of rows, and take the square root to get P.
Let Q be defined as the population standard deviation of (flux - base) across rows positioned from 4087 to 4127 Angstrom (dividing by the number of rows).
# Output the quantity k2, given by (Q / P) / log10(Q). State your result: 6.4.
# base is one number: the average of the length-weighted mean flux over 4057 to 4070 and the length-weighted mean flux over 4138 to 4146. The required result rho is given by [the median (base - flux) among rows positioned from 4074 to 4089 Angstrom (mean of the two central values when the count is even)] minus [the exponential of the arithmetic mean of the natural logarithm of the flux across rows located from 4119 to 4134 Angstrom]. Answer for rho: -10.3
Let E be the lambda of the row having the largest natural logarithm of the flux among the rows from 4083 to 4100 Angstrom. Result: 4091.52 Angstrom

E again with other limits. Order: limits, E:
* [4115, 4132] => 4116.09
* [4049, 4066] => 4052.14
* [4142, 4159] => 4146.53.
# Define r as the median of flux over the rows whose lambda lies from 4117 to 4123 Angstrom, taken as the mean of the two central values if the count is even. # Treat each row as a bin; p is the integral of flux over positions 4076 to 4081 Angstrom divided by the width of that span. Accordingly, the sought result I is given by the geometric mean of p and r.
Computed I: 10.9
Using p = 10.5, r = 11.3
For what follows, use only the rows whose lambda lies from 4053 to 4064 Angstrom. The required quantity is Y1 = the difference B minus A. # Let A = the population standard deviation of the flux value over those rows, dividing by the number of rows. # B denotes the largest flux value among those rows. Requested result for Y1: 9.8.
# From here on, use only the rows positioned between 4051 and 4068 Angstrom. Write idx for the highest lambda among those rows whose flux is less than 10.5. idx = 4067.10 Angstrom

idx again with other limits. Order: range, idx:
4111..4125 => 4123.68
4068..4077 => 4076.48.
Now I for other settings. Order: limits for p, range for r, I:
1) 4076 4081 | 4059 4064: 10.4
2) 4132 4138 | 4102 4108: 10.9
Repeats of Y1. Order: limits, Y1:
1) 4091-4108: 11.3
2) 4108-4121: 12.2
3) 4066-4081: 10.5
